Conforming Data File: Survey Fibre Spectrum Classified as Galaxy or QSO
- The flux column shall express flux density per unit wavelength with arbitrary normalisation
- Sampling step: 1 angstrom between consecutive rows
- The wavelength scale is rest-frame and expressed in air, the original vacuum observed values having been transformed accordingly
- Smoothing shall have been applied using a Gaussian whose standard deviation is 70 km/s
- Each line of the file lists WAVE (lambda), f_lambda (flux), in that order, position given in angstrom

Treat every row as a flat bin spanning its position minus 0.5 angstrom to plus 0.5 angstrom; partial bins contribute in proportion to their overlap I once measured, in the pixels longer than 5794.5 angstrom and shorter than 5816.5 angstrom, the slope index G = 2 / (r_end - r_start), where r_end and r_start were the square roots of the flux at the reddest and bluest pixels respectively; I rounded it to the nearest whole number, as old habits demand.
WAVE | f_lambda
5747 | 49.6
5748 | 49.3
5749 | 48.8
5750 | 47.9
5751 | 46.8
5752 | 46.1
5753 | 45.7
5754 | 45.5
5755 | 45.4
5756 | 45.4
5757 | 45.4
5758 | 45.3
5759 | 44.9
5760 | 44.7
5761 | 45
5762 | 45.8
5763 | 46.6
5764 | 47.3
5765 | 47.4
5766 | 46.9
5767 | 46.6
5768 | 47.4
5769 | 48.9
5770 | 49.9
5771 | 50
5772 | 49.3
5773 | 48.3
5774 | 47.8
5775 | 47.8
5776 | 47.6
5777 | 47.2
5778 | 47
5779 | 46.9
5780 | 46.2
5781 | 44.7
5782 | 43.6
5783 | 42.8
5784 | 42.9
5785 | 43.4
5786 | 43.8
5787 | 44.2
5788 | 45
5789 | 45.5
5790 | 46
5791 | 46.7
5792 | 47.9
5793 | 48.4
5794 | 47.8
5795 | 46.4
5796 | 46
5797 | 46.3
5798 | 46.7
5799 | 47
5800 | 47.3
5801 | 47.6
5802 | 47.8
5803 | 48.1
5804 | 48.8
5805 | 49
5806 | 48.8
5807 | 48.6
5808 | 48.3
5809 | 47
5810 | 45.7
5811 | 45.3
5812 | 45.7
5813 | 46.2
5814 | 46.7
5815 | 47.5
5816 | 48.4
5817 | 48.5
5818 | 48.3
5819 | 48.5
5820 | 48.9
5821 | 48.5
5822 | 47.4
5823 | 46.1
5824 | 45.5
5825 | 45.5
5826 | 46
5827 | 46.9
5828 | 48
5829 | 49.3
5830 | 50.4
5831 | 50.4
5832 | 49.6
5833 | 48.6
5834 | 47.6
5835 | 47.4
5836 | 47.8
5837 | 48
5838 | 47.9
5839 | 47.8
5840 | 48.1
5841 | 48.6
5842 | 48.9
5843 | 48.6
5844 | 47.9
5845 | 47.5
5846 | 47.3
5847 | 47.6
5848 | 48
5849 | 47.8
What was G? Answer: 14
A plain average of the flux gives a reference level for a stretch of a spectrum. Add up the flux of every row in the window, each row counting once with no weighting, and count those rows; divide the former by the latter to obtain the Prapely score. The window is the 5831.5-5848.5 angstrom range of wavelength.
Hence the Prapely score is 48.1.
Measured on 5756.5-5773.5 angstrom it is 47.0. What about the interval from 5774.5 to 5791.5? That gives 45.4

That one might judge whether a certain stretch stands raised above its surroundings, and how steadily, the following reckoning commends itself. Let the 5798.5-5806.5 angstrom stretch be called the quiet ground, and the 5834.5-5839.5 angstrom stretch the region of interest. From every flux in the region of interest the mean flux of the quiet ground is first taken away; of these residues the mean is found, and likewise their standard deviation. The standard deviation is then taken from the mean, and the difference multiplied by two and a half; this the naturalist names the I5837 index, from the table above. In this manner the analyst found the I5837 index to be -1.2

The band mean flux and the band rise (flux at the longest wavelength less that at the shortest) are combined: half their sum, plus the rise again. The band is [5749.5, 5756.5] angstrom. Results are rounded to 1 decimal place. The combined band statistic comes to 19.3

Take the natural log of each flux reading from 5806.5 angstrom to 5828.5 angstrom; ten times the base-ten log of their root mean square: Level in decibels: 5.858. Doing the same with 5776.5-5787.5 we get 5.800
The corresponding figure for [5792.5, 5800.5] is 5.854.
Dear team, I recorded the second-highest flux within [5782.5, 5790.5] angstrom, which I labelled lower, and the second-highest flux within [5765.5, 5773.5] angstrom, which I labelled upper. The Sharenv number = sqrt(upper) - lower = -38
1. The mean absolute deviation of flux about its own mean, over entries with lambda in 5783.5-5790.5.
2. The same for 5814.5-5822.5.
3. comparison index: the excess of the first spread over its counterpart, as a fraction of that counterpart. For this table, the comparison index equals 1.4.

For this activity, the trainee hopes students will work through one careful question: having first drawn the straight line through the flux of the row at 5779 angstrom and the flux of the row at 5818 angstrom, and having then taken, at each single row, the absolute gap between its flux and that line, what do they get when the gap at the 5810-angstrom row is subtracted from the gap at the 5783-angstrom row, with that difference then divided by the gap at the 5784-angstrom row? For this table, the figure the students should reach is 0.5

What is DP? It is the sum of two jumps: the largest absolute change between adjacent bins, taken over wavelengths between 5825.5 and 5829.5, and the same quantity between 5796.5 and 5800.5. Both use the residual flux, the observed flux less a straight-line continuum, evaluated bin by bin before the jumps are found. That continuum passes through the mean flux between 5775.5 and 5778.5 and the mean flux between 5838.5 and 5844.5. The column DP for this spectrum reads 1.7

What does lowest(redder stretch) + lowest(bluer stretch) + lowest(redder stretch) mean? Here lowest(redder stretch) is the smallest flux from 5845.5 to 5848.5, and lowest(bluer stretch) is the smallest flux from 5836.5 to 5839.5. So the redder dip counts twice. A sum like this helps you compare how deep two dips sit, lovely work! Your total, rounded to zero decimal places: 142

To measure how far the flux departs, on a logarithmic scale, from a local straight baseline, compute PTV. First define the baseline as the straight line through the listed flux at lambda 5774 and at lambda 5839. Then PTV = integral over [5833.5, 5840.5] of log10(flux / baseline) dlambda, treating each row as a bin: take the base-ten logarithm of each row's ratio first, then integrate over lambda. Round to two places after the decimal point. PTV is 0.00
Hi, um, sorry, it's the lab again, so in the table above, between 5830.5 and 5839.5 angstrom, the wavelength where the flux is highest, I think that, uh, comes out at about 5831 angstrom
